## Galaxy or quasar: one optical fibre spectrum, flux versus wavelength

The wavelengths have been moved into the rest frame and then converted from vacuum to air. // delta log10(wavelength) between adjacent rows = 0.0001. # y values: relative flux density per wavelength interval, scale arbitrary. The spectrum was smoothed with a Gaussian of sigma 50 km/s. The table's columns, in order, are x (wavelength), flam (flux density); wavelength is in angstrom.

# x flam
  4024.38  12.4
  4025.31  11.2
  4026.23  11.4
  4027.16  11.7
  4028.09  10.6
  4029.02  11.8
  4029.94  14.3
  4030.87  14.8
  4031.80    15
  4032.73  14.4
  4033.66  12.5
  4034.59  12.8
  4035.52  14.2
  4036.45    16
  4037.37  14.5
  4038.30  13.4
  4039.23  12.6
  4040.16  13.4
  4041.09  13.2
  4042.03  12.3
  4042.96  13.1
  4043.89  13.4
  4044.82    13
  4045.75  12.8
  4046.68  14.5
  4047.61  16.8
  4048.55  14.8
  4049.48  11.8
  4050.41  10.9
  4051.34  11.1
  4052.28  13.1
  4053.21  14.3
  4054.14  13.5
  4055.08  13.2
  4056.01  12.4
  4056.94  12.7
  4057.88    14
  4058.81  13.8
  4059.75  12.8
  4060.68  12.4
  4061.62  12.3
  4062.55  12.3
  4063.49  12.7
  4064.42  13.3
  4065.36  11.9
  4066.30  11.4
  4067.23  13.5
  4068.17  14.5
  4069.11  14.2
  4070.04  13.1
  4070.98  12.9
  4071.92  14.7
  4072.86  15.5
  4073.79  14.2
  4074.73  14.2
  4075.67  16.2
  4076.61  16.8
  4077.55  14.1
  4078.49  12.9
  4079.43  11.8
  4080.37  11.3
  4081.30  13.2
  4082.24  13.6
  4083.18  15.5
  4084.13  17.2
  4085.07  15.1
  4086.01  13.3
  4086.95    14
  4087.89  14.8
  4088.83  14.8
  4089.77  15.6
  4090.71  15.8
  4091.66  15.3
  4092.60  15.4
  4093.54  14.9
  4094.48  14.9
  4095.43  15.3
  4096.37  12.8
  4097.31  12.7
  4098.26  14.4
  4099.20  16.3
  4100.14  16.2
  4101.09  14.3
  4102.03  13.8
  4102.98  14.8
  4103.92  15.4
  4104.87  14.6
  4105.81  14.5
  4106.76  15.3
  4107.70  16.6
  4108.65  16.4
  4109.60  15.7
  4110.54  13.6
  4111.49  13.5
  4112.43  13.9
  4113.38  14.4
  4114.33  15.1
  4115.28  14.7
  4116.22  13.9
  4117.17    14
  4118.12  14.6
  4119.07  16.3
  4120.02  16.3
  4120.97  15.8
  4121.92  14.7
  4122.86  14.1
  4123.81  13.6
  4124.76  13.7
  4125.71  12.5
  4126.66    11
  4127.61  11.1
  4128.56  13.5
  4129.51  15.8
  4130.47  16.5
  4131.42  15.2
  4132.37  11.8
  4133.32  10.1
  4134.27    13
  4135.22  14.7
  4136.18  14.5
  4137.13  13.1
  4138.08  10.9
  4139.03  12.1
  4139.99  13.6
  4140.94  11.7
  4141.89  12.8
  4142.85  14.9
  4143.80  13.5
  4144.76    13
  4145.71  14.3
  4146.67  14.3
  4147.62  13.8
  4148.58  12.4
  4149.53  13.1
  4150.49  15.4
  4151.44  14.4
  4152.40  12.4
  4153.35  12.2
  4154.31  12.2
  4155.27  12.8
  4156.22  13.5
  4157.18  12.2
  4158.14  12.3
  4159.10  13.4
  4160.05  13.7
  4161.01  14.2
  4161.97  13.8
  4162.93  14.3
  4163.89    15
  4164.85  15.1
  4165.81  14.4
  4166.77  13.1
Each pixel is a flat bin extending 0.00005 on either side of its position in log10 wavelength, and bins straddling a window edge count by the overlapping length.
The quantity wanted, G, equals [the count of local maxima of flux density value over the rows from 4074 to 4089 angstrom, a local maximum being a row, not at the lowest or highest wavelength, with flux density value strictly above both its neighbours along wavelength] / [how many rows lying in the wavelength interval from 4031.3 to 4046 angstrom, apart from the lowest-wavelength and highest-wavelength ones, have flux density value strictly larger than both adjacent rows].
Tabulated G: 0.7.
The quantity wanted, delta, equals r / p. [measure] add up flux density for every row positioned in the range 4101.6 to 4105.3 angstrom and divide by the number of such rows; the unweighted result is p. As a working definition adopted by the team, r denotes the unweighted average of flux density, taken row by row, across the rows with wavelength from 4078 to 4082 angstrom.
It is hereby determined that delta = 0.84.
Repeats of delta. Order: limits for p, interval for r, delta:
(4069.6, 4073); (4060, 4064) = 0.88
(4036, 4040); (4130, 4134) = 0.95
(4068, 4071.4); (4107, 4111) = 1.14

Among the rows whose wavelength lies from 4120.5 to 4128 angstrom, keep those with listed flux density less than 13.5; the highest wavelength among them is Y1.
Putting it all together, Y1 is 4127.61 angstrom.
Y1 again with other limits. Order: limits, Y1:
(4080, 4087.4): 4086.01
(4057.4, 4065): 4064.42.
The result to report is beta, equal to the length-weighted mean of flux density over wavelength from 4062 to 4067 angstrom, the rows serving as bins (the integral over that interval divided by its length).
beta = 12.4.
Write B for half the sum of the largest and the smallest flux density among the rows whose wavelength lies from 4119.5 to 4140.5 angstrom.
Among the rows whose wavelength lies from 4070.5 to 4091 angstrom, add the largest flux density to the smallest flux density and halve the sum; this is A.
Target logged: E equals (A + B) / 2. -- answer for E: 13.8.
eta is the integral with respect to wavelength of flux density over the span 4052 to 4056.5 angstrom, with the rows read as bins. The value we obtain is 60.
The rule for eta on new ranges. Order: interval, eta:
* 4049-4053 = 48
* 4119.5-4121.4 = 30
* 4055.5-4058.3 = 36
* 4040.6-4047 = 84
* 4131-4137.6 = 87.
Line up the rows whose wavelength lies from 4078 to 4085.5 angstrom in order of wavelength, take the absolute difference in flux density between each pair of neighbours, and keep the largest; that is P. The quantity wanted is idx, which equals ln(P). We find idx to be 0.74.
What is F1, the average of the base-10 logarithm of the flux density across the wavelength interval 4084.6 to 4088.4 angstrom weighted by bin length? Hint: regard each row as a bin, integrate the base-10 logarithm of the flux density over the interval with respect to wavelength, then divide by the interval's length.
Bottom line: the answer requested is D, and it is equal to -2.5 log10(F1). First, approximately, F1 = 1.16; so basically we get -0.158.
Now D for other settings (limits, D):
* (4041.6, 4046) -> -0.116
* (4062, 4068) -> -0.104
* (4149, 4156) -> -0.124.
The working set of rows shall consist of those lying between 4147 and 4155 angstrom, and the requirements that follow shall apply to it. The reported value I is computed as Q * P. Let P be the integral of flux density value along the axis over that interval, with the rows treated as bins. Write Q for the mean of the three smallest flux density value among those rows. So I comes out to 1300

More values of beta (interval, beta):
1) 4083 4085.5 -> 15.9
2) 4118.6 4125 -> 15.0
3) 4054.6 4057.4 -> 12.8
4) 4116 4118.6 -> 14.2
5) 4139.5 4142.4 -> 12.7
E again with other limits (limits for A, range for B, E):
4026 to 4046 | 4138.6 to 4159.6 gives 13.4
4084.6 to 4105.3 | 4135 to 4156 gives 13.8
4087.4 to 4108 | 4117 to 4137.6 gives 14.0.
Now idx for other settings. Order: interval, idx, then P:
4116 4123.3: 0.53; 1.7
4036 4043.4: 0.41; 1.5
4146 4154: 0.83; 2.3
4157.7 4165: 0.10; 1.1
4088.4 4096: -0.22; 0.8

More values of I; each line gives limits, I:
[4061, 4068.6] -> 1147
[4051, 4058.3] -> 1150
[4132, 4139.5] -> 1029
